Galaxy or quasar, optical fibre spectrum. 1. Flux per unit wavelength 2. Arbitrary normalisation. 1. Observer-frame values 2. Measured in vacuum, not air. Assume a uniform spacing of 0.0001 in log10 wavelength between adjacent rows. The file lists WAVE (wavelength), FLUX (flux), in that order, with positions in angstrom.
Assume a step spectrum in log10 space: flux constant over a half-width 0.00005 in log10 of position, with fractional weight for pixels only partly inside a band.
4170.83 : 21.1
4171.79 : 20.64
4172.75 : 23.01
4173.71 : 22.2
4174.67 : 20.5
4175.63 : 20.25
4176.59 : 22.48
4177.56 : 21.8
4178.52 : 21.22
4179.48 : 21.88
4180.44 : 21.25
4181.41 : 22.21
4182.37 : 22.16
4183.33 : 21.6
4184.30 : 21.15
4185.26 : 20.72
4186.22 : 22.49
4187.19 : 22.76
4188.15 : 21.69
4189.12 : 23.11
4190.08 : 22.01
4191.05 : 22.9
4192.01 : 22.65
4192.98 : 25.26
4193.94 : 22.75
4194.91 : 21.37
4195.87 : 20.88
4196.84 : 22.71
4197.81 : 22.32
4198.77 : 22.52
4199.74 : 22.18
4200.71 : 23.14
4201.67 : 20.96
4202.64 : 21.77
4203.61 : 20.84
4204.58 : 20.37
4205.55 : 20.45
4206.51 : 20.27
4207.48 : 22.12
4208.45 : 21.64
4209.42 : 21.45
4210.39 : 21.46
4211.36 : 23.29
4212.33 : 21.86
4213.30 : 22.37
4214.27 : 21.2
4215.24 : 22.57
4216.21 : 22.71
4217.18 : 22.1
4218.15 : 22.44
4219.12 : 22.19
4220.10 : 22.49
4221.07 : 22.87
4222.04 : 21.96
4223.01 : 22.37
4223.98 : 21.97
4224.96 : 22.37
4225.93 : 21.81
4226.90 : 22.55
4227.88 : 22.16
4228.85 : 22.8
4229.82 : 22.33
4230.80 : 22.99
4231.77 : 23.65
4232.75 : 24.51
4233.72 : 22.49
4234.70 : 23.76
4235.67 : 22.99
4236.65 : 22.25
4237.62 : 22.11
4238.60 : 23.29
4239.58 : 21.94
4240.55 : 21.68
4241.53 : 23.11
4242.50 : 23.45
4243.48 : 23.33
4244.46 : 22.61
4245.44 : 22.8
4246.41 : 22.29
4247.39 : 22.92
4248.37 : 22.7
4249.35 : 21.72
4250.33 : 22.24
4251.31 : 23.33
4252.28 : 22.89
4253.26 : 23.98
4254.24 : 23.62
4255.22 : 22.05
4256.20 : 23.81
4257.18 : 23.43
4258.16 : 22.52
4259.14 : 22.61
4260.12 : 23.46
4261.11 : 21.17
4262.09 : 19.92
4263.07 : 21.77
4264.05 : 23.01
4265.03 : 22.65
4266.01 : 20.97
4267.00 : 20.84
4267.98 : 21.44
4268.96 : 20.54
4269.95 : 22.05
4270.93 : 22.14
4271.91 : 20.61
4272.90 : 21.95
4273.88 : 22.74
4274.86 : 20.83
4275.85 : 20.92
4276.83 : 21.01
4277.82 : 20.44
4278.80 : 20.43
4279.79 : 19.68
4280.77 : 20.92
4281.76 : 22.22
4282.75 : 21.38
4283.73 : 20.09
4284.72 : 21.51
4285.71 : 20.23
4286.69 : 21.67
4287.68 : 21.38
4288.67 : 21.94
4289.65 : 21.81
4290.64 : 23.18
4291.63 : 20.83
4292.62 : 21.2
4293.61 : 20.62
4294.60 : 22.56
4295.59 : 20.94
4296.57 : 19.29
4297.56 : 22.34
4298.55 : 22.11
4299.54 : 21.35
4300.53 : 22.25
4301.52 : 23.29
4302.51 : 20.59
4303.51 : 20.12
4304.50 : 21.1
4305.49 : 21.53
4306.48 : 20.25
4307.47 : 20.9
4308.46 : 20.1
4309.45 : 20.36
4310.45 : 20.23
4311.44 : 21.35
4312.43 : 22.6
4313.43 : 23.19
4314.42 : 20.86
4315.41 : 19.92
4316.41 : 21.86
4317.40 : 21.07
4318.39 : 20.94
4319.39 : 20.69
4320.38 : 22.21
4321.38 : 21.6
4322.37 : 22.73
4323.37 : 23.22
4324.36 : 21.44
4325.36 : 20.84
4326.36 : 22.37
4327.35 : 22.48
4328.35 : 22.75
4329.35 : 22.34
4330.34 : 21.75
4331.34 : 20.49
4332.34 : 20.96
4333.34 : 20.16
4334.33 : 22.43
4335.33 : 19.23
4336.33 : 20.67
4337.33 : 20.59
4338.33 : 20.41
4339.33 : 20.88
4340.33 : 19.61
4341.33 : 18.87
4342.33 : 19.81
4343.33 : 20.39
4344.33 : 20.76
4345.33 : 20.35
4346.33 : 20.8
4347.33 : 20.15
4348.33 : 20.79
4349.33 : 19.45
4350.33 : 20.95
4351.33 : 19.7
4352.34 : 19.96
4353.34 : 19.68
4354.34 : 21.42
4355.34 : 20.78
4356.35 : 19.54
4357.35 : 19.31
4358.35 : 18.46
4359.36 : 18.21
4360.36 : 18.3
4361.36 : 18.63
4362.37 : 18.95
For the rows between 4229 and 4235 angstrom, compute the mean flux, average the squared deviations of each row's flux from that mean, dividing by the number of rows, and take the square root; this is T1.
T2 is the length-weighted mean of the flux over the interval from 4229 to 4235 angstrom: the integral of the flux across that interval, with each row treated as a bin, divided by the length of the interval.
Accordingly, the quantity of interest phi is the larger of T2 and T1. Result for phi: 23.2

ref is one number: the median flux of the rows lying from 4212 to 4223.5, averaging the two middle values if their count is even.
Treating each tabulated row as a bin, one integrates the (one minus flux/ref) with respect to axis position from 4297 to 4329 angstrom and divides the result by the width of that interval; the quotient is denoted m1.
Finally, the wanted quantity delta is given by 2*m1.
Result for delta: 0.08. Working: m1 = 0.04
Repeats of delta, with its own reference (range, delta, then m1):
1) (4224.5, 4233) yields -0.03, -0.02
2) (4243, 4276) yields 0.01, 0.01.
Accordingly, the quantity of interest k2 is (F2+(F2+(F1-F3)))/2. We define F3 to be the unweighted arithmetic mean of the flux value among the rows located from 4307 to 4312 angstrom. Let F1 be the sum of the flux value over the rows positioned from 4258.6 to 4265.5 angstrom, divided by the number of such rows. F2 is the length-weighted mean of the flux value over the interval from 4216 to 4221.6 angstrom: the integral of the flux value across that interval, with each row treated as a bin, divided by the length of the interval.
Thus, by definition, 23.2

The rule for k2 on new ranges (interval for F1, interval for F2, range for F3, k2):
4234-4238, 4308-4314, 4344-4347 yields 22.4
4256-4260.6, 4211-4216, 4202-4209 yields 23.3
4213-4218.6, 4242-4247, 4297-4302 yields 22.9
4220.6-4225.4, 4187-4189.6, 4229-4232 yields 22.2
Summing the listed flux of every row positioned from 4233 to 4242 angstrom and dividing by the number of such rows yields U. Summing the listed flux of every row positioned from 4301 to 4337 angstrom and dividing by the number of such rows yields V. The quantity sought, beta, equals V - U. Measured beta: -1.3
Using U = 22.6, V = 21.4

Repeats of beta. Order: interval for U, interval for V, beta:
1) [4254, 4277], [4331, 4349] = -1.5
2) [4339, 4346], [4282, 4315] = 1.2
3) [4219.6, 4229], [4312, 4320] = -0.9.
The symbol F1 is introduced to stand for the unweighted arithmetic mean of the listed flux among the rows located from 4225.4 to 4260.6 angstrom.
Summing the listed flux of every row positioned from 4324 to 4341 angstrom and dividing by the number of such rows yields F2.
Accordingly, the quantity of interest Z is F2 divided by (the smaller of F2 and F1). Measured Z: 1.00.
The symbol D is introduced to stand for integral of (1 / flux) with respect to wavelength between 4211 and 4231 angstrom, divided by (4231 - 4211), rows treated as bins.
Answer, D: 0.0448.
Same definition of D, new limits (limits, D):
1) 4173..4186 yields 0.0465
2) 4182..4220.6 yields 0.0455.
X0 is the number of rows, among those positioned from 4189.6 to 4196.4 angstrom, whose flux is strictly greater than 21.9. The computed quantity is 5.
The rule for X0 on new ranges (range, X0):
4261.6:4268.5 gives 2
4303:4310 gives 0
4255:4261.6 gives 6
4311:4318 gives 2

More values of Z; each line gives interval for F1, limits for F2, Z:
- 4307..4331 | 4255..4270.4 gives 1.02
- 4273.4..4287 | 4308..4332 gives 1.03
